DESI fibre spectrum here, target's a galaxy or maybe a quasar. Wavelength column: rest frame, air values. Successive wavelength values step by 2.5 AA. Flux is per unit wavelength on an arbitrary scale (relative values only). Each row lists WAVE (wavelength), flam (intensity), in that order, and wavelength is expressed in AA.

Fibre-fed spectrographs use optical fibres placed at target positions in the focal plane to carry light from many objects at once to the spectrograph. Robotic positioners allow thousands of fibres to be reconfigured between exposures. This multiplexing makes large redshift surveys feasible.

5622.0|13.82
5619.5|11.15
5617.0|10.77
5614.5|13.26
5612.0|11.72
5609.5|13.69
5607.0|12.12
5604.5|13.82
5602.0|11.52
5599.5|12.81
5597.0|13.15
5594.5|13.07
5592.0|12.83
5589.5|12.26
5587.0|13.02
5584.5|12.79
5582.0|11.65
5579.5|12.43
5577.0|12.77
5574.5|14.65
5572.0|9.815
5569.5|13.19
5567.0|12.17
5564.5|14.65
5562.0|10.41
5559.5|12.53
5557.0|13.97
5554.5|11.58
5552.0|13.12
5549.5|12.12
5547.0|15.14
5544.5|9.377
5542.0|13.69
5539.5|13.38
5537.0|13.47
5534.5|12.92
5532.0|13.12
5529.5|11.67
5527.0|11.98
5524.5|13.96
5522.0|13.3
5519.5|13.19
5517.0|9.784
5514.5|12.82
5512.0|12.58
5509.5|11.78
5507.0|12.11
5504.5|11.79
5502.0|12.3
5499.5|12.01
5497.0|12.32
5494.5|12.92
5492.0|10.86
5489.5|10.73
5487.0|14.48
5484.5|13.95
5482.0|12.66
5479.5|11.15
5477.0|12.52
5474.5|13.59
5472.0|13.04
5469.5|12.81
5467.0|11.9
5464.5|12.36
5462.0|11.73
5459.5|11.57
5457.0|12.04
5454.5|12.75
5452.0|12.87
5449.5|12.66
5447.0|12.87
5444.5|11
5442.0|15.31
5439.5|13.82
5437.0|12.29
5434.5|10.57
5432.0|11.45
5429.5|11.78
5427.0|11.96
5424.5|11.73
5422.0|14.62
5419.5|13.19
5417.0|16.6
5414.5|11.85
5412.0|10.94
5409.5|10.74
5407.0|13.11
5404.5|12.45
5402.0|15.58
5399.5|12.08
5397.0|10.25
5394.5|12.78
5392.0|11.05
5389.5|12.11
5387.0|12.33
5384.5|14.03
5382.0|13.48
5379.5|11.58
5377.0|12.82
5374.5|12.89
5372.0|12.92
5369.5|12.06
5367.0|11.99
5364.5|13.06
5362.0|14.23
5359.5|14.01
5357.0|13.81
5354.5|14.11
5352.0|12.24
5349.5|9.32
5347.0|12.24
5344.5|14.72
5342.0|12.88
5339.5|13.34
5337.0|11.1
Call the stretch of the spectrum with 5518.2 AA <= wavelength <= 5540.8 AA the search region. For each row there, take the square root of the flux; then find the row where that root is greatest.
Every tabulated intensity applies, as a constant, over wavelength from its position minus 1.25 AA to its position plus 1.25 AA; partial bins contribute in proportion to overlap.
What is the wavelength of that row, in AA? 5524.5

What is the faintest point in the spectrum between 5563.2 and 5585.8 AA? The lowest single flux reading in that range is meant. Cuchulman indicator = 9.815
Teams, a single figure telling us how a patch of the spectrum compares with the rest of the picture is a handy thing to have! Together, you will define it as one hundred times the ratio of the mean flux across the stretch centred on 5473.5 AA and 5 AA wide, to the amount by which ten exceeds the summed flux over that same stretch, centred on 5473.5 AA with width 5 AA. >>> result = -80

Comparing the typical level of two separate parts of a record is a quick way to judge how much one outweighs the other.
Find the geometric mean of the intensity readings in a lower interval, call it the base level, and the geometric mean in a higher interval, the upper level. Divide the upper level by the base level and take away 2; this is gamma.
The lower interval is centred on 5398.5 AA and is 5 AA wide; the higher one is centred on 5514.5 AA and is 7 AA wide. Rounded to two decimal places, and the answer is -0.95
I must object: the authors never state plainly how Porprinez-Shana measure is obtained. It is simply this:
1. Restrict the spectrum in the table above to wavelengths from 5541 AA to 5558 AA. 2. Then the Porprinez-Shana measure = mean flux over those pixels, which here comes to 12.7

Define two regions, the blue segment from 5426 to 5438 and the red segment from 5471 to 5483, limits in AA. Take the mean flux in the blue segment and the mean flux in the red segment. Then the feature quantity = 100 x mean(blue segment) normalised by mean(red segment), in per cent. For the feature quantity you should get 92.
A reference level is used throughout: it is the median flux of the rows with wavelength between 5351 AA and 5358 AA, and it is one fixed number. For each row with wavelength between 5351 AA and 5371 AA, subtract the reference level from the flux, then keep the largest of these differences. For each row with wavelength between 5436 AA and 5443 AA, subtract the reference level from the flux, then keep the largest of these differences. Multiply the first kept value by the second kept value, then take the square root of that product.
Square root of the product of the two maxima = 0.79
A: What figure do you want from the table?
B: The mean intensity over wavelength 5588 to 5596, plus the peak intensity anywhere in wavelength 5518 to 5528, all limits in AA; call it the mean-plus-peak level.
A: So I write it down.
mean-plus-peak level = 26.7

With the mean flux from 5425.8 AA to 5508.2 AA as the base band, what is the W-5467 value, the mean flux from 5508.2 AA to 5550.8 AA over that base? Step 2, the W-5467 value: 1.02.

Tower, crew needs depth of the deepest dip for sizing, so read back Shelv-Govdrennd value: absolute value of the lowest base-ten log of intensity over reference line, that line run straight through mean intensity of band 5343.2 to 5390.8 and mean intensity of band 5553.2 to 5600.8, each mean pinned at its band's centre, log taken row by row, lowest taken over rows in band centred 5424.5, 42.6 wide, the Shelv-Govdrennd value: 0.082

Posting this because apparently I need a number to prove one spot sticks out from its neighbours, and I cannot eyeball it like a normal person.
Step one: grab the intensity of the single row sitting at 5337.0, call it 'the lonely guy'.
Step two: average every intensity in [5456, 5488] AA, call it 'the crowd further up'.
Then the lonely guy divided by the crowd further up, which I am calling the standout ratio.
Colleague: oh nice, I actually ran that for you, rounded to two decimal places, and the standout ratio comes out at 0.88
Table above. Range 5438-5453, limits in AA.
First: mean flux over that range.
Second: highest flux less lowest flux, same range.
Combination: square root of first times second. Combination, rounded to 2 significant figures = 7.5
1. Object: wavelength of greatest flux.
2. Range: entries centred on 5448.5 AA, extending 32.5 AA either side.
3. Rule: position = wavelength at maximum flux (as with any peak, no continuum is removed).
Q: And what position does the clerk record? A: 5417.0 AA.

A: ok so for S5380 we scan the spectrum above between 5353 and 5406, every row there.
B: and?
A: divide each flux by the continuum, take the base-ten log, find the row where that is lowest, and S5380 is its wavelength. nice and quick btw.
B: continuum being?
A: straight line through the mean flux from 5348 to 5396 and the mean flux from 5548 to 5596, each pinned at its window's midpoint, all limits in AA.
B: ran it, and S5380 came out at 5397.0 AA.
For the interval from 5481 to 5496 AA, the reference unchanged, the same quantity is 5489.5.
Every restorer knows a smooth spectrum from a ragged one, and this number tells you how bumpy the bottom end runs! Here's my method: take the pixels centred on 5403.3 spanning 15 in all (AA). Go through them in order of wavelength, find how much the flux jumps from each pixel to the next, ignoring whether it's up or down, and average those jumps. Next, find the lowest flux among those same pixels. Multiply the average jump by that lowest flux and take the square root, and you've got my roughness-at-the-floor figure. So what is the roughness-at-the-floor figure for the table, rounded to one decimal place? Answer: 4.9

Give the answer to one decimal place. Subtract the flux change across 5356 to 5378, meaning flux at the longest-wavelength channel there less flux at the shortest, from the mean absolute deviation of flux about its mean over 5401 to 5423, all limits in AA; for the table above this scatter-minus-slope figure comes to 2.6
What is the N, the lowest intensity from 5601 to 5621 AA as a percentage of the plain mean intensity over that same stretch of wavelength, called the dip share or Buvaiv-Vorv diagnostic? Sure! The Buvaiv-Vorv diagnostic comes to 88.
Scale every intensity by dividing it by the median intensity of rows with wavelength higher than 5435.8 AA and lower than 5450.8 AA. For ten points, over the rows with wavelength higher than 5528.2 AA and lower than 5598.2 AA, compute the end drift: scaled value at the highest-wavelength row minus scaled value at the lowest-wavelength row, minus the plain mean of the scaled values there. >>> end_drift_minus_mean -0.88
